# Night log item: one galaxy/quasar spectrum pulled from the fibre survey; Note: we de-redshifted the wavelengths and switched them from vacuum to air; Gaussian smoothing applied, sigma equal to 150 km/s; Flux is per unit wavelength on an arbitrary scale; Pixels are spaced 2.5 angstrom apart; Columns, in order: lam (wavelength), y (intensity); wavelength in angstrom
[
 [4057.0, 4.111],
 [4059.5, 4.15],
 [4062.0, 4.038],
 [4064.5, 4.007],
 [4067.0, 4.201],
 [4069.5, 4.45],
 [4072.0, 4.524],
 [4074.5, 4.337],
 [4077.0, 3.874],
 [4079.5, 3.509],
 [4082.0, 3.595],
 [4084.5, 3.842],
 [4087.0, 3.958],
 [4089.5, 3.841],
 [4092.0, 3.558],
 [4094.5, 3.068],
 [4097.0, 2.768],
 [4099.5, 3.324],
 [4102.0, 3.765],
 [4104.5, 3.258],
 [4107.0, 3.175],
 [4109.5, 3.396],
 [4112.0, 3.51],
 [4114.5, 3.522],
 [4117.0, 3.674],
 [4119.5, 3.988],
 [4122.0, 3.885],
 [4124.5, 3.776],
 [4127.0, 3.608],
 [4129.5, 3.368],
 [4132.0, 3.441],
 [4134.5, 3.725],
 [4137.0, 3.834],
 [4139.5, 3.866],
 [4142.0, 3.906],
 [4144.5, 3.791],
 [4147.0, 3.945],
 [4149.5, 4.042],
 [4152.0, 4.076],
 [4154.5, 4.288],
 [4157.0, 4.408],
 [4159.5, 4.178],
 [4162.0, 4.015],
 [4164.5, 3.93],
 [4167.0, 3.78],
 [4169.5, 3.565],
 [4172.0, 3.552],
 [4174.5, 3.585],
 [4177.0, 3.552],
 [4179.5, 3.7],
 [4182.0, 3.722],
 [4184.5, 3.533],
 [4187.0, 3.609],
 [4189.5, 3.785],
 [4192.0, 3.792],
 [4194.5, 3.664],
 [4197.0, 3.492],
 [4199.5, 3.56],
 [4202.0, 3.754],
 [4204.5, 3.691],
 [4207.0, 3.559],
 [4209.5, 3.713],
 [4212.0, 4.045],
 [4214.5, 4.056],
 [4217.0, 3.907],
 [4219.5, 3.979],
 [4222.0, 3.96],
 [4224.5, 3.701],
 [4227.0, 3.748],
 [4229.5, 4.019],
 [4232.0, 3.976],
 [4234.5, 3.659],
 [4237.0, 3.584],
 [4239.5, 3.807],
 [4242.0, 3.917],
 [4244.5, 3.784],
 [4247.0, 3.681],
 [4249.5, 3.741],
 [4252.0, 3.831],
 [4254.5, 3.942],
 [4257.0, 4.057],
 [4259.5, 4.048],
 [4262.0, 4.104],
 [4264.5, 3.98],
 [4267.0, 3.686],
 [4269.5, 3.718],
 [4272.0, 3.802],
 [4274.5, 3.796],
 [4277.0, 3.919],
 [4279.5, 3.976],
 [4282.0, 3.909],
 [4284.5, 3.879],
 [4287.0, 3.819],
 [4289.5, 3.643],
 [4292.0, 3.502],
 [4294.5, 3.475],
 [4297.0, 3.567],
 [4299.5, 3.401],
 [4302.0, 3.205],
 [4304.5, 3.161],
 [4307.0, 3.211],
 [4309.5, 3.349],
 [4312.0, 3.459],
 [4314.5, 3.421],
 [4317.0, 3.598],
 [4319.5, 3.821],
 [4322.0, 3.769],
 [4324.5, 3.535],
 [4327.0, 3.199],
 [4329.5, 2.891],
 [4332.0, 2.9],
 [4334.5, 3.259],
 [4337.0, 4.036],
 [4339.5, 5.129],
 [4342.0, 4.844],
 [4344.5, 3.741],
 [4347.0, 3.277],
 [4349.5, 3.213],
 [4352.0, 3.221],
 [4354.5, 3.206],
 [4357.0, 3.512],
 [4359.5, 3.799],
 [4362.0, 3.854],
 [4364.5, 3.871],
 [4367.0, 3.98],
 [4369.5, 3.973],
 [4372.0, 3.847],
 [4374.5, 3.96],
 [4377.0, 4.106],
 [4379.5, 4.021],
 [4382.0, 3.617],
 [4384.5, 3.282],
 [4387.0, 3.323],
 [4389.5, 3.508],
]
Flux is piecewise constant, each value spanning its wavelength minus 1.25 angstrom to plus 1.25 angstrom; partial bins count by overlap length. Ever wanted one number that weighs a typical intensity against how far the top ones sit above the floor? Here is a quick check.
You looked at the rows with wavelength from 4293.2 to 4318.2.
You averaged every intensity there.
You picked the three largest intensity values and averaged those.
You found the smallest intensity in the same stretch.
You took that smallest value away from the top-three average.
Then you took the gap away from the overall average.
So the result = 3.0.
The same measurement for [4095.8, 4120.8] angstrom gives 2.4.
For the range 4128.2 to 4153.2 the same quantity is 3.1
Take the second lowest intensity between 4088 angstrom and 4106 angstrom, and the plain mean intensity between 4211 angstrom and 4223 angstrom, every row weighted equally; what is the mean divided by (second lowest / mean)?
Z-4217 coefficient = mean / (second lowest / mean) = 5.2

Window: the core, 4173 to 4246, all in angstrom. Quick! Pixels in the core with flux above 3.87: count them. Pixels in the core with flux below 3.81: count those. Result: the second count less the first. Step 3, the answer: 13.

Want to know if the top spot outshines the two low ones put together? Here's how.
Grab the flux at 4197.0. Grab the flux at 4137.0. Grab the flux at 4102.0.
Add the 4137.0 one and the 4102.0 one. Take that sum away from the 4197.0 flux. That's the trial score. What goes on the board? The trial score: -4.1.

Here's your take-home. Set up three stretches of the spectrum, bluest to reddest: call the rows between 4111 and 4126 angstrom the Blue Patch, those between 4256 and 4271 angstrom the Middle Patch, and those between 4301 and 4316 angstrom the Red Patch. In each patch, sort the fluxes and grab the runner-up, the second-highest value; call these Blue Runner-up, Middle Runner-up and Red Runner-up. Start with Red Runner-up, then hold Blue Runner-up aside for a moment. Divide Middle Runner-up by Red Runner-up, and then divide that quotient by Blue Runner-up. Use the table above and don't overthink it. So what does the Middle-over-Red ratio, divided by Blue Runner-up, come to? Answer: 0.31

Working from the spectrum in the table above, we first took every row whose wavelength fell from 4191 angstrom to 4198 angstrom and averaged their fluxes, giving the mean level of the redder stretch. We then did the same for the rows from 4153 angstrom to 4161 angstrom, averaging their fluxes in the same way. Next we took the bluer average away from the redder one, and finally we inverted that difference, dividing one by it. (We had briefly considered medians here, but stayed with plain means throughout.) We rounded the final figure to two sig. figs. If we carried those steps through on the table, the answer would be -1.6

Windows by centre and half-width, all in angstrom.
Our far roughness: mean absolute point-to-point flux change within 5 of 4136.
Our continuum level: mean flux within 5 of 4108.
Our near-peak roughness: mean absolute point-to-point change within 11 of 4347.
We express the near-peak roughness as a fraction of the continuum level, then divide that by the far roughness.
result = 0.88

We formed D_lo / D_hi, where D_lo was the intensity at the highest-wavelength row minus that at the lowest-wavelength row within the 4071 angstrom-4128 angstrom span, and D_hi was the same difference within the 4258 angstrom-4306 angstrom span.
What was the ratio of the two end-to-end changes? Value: 1.0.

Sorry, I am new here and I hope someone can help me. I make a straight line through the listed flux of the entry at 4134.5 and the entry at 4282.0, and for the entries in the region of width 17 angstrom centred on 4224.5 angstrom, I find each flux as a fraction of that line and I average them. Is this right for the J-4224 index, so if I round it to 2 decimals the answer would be 1.02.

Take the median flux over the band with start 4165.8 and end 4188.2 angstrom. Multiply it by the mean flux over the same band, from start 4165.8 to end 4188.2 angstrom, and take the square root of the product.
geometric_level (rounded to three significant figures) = 3.60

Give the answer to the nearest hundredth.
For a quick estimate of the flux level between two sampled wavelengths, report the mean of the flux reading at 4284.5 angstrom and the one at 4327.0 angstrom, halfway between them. 3.54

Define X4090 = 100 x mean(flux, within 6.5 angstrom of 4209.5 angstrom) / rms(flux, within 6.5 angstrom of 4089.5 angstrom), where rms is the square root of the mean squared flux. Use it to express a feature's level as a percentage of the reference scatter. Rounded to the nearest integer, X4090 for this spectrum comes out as 104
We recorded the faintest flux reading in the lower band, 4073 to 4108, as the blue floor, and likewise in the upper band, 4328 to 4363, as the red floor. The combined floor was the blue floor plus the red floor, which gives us 5.7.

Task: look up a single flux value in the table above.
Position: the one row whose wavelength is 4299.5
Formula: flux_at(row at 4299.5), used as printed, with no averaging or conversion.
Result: 3.401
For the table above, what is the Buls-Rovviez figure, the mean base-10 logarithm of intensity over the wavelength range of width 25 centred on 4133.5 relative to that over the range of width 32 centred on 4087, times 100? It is 101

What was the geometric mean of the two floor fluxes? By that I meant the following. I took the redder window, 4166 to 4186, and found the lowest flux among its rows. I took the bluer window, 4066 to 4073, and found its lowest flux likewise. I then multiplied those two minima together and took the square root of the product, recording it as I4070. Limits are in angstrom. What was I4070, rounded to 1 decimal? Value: 3.9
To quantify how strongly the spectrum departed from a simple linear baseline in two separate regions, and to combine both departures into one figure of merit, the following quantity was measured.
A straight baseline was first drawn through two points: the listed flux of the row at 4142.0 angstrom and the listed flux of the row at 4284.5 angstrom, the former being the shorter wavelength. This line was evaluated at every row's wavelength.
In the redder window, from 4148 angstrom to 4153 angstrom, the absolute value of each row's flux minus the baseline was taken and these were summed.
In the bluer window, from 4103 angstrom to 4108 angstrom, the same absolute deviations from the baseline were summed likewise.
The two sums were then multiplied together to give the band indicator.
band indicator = 0.43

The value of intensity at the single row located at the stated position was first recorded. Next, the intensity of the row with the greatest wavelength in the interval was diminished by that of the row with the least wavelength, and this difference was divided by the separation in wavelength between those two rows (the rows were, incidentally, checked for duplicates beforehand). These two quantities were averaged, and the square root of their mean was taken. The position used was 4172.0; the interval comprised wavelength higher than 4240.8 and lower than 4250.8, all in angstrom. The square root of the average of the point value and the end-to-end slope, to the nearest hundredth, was 1.33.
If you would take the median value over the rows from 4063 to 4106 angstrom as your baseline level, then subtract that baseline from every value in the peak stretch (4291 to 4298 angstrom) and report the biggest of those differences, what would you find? -0.3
